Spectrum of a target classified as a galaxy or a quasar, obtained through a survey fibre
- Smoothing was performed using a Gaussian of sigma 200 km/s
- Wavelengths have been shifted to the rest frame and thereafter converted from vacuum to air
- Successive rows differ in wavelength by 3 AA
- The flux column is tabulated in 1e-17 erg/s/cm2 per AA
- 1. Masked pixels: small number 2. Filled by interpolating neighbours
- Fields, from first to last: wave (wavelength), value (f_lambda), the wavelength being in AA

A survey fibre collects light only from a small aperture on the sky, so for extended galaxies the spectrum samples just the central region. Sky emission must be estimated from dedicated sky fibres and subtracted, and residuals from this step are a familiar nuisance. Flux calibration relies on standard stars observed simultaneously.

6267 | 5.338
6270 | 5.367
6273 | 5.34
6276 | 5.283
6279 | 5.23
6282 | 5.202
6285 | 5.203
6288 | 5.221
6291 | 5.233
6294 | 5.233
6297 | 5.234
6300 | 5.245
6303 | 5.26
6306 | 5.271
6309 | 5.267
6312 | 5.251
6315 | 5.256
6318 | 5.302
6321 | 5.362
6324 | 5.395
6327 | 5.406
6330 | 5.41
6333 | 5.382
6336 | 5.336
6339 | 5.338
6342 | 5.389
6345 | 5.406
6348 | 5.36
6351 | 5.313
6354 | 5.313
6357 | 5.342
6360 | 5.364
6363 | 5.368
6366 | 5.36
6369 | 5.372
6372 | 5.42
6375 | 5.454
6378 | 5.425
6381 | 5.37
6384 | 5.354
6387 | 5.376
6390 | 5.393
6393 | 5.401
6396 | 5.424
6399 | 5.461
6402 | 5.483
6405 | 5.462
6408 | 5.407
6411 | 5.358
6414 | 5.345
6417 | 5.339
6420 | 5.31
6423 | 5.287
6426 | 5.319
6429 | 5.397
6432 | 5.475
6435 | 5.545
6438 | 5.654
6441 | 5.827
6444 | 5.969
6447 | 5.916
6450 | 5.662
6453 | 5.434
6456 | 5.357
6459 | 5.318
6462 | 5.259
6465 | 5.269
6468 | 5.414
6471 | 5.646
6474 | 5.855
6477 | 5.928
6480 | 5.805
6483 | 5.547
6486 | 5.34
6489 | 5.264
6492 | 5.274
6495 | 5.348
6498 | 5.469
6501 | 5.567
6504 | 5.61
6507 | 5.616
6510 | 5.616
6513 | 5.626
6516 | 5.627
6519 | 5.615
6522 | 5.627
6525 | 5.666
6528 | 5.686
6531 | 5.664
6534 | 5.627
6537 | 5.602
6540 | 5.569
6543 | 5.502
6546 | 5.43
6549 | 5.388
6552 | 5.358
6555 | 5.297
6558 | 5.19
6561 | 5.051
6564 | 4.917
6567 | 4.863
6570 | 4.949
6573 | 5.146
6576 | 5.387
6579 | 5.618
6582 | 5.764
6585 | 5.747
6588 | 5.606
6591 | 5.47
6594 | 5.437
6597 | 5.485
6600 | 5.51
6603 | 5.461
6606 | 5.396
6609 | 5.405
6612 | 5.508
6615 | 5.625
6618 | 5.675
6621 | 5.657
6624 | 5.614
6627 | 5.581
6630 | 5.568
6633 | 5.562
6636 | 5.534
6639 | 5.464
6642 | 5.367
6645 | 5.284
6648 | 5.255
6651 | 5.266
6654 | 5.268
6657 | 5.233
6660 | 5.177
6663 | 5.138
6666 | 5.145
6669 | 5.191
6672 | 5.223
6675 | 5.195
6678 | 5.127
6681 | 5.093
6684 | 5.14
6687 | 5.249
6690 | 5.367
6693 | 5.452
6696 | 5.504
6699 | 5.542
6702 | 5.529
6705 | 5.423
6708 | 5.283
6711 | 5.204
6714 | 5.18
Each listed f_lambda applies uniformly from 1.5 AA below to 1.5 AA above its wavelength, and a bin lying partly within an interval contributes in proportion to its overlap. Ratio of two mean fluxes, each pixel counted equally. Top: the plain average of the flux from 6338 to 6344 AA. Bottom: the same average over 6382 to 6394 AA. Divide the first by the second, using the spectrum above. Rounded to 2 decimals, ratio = 1.00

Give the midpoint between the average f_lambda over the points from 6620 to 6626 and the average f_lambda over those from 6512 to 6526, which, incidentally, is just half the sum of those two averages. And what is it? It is 5.63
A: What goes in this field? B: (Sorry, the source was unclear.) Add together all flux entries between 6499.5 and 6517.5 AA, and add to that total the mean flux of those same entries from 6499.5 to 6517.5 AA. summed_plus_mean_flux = 39.3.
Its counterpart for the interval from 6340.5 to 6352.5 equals 26.8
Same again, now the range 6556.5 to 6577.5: 40.6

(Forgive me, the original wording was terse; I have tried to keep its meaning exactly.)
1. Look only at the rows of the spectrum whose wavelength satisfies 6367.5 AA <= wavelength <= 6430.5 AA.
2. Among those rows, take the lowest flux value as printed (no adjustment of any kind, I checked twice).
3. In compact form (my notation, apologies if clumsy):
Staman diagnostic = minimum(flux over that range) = 5.287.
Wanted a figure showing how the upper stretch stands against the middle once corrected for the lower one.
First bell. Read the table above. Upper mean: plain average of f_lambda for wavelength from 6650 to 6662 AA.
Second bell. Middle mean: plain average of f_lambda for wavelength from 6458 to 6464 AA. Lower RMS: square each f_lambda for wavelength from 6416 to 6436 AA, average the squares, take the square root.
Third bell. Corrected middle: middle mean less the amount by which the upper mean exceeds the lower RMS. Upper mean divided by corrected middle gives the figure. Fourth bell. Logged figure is 0.96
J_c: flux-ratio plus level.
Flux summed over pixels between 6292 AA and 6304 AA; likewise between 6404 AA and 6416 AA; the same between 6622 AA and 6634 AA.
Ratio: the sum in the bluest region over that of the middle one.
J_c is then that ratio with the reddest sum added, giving 23.3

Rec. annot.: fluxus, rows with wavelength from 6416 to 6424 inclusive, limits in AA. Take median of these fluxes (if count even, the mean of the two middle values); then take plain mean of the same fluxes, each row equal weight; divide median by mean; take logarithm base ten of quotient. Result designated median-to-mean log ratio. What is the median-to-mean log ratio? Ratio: -0.0002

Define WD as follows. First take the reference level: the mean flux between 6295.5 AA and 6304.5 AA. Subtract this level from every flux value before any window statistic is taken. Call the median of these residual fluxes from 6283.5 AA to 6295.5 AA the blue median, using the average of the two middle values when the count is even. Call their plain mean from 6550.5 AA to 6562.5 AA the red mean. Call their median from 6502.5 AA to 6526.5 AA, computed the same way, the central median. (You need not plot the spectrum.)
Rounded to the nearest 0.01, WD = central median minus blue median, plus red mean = 0.37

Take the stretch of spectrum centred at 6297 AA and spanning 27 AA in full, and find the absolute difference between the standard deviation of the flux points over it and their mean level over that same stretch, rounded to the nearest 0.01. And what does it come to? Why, 5.22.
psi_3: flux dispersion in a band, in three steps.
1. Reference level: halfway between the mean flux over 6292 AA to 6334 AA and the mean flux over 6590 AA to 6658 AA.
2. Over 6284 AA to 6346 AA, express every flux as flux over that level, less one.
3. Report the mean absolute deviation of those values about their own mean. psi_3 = 0.012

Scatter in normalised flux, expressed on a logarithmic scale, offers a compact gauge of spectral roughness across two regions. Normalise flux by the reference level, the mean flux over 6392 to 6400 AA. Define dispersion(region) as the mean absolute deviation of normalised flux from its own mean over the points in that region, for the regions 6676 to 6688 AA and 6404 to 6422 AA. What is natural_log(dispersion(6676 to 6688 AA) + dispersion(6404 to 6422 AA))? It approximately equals -4.09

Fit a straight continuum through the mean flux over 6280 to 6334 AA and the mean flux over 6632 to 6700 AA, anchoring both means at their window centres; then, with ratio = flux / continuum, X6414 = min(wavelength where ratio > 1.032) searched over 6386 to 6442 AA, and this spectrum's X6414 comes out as 6399 AA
